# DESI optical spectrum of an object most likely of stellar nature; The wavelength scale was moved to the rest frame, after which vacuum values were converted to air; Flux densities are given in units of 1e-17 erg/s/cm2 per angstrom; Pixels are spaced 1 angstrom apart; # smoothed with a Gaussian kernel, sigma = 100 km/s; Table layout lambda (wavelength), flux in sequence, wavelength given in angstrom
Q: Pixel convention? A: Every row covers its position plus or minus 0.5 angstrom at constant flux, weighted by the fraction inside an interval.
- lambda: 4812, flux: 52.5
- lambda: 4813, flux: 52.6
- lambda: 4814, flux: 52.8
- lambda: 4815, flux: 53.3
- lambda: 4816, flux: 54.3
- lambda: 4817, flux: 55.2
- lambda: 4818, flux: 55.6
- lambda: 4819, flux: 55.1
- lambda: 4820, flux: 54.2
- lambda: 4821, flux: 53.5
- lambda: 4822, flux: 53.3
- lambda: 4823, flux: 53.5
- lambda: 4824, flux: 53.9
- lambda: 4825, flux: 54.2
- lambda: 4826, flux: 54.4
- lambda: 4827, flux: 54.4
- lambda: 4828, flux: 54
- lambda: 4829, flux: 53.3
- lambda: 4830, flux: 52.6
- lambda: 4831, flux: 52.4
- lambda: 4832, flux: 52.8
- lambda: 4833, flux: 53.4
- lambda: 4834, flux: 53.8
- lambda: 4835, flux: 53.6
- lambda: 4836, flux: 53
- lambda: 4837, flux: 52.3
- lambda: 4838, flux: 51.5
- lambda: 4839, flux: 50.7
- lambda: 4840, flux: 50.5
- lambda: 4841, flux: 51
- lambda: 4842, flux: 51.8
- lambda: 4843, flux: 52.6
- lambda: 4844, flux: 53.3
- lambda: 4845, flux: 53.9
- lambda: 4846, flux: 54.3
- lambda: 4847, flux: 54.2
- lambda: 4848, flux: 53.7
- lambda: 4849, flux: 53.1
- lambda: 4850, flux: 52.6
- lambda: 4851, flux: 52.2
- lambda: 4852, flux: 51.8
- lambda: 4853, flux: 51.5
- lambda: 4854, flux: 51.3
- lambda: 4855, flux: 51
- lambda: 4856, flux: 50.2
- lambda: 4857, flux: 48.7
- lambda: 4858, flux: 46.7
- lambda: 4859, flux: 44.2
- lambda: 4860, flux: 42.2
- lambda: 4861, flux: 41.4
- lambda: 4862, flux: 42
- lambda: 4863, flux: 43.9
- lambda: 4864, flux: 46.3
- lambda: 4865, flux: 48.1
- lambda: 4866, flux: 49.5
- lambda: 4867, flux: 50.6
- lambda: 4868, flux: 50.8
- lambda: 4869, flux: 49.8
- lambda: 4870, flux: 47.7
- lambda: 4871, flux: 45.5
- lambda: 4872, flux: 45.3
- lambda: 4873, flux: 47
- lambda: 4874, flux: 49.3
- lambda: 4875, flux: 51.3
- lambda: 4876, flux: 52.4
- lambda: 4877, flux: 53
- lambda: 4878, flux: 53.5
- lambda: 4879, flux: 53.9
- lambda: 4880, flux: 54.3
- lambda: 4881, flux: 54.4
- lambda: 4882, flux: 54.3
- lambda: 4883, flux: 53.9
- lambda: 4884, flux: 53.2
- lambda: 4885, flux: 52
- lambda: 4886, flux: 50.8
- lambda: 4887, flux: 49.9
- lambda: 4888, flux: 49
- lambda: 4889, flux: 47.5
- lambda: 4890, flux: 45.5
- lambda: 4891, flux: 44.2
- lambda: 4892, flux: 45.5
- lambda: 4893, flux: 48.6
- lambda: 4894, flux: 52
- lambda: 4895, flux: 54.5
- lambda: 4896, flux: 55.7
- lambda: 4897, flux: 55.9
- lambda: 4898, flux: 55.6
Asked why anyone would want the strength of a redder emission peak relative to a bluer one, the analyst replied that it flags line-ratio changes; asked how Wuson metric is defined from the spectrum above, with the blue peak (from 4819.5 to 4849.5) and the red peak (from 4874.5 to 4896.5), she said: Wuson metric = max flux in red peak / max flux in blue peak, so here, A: 1.02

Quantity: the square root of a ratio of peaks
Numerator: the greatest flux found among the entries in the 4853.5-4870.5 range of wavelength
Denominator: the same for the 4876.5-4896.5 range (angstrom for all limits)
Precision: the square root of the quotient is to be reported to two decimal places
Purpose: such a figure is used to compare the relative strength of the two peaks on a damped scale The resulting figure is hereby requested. 0.96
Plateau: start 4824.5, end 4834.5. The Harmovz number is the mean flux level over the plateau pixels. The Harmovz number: 53.5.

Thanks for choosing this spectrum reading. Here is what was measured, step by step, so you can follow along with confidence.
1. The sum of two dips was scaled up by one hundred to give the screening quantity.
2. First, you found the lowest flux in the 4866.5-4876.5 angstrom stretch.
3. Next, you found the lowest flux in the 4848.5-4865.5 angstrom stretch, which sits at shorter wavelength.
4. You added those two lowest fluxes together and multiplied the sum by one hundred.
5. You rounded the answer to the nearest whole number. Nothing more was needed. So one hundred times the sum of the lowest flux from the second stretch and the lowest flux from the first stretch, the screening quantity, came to 8670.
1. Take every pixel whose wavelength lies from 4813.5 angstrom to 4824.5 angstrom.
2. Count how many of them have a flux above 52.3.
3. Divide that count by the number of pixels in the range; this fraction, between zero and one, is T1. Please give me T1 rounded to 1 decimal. 1.0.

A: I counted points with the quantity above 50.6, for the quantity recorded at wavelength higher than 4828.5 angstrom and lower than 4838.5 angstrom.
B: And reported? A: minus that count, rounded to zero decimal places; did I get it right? -10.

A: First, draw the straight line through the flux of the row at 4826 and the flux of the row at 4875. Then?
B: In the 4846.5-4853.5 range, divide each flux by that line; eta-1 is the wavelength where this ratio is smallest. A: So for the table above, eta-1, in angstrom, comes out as 4853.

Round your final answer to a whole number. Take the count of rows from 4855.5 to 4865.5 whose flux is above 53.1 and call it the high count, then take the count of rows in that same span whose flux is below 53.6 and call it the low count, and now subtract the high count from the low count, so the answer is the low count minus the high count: 10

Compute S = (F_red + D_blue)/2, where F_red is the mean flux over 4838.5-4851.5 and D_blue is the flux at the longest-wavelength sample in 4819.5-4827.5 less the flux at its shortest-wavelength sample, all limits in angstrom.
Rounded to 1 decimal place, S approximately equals 26.4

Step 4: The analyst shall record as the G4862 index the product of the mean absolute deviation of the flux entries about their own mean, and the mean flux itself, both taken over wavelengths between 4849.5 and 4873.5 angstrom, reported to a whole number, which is 140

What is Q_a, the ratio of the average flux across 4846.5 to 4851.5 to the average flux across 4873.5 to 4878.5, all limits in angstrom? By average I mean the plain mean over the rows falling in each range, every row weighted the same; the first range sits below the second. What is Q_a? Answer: 1.02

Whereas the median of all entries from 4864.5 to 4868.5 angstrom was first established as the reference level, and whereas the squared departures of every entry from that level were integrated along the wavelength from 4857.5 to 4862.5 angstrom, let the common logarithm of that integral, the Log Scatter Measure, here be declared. 2.4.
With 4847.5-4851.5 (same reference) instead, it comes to 1.5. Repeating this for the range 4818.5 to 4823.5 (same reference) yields 1.9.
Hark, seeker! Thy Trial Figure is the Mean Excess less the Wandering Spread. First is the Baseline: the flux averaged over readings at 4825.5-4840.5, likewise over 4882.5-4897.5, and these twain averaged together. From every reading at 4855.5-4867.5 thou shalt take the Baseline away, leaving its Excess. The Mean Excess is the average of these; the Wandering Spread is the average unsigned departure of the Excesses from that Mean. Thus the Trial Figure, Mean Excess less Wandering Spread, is -8.4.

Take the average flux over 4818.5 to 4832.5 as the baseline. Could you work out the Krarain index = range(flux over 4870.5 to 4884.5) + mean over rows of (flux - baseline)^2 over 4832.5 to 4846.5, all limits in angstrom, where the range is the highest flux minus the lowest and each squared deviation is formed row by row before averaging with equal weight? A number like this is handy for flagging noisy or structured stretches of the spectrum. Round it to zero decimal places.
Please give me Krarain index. 12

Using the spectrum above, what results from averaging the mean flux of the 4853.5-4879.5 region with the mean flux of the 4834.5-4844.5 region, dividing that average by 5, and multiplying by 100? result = 1003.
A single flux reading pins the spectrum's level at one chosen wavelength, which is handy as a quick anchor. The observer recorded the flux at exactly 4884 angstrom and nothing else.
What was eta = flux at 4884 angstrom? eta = 53.2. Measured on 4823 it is 53.5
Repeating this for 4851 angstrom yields 52.2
